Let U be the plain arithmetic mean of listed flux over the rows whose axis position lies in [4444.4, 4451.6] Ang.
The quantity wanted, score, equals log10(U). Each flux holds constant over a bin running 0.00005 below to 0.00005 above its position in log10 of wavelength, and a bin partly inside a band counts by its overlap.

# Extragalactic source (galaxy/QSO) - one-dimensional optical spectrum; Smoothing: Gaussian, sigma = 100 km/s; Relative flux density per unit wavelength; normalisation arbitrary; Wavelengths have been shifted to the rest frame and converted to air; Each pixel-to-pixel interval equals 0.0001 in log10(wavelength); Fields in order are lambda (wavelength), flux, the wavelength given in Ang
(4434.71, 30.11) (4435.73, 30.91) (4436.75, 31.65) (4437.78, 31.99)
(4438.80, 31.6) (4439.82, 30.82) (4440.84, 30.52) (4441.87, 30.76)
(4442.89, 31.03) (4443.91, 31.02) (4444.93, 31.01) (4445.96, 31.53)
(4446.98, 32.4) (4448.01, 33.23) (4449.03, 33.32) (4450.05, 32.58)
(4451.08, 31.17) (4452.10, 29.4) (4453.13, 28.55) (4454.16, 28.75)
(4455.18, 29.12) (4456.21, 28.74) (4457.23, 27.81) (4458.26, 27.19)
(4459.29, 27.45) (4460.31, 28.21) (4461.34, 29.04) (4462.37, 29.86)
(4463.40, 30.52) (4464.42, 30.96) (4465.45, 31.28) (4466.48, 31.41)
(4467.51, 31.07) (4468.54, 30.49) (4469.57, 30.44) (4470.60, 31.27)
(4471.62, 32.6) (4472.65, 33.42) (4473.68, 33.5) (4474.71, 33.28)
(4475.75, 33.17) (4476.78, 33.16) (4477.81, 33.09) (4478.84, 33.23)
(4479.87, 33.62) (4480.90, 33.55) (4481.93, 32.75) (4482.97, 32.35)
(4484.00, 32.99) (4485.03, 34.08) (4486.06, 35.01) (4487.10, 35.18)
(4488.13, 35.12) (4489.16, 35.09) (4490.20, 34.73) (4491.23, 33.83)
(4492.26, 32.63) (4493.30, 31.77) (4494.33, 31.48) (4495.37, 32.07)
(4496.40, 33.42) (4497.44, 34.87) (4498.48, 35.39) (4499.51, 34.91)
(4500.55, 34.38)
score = 1.51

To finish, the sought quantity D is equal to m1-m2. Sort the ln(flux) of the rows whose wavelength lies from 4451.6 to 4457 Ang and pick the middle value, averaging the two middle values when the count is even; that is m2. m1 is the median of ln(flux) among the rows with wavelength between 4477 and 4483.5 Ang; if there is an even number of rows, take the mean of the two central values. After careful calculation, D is 0.14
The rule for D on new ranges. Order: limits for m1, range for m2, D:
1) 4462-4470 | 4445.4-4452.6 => -0.05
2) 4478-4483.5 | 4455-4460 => 0.18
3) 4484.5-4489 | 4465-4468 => 0.11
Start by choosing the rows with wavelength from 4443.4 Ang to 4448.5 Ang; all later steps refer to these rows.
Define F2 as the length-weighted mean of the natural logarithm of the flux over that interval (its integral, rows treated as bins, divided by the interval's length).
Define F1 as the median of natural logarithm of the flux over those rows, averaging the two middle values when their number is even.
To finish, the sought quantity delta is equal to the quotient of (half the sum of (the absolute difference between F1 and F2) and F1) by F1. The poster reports 0.501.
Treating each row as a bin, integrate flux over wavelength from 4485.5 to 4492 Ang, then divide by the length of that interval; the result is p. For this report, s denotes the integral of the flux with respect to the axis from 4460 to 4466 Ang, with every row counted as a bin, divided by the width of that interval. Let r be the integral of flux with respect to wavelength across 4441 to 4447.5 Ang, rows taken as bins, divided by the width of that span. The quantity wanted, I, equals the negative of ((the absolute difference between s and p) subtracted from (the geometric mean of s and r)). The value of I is -25.9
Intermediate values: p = 34.8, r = 31.2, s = 30.0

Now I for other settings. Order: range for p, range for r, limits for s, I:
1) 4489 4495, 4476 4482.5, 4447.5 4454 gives -30.3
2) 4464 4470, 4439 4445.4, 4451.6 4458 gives -27.5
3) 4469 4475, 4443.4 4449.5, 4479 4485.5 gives -31.8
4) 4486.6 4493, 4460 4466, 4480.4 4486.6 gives -30.8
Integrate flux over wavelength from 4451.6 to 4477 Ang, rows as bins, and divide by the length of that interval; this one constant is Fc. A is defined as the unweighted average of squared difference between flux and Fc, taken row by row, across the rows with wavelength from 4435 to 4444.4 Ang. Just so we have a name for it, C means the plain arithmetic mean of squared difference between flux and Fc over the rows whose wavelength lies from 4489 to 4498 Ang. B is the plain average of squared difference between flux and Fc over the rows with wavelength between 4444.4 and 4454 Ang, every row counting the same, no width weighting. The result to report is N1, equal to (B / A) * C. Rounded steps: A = 1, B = 3.6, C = 10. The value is 47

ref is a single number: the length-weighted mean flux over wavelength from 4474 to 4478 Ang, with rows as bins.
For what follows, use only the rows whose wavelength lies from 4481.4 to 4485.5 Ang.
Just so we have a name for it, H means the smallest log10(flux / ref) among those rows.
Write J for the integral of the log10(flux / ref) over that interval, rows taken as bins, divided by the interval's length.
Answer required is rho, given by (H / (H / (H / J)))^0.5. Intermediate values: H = -0.01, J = -0.001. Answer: 2.7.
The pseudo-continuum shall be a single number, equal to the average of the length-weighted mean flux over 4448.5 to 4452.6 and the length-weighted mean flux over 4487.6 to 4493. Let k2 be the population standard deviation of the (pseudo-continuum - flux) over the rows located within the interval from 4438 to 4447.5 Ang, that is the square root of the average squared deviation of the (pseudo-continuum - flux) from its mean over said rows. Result 0.54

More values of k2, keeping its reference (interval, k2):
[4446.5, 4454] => 1.75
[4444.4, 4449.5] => 0.91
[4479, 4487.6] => 0.96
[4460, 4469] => 1.02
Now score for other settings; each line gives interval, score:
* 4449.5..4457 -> 1.47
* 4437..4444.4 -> 1.49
